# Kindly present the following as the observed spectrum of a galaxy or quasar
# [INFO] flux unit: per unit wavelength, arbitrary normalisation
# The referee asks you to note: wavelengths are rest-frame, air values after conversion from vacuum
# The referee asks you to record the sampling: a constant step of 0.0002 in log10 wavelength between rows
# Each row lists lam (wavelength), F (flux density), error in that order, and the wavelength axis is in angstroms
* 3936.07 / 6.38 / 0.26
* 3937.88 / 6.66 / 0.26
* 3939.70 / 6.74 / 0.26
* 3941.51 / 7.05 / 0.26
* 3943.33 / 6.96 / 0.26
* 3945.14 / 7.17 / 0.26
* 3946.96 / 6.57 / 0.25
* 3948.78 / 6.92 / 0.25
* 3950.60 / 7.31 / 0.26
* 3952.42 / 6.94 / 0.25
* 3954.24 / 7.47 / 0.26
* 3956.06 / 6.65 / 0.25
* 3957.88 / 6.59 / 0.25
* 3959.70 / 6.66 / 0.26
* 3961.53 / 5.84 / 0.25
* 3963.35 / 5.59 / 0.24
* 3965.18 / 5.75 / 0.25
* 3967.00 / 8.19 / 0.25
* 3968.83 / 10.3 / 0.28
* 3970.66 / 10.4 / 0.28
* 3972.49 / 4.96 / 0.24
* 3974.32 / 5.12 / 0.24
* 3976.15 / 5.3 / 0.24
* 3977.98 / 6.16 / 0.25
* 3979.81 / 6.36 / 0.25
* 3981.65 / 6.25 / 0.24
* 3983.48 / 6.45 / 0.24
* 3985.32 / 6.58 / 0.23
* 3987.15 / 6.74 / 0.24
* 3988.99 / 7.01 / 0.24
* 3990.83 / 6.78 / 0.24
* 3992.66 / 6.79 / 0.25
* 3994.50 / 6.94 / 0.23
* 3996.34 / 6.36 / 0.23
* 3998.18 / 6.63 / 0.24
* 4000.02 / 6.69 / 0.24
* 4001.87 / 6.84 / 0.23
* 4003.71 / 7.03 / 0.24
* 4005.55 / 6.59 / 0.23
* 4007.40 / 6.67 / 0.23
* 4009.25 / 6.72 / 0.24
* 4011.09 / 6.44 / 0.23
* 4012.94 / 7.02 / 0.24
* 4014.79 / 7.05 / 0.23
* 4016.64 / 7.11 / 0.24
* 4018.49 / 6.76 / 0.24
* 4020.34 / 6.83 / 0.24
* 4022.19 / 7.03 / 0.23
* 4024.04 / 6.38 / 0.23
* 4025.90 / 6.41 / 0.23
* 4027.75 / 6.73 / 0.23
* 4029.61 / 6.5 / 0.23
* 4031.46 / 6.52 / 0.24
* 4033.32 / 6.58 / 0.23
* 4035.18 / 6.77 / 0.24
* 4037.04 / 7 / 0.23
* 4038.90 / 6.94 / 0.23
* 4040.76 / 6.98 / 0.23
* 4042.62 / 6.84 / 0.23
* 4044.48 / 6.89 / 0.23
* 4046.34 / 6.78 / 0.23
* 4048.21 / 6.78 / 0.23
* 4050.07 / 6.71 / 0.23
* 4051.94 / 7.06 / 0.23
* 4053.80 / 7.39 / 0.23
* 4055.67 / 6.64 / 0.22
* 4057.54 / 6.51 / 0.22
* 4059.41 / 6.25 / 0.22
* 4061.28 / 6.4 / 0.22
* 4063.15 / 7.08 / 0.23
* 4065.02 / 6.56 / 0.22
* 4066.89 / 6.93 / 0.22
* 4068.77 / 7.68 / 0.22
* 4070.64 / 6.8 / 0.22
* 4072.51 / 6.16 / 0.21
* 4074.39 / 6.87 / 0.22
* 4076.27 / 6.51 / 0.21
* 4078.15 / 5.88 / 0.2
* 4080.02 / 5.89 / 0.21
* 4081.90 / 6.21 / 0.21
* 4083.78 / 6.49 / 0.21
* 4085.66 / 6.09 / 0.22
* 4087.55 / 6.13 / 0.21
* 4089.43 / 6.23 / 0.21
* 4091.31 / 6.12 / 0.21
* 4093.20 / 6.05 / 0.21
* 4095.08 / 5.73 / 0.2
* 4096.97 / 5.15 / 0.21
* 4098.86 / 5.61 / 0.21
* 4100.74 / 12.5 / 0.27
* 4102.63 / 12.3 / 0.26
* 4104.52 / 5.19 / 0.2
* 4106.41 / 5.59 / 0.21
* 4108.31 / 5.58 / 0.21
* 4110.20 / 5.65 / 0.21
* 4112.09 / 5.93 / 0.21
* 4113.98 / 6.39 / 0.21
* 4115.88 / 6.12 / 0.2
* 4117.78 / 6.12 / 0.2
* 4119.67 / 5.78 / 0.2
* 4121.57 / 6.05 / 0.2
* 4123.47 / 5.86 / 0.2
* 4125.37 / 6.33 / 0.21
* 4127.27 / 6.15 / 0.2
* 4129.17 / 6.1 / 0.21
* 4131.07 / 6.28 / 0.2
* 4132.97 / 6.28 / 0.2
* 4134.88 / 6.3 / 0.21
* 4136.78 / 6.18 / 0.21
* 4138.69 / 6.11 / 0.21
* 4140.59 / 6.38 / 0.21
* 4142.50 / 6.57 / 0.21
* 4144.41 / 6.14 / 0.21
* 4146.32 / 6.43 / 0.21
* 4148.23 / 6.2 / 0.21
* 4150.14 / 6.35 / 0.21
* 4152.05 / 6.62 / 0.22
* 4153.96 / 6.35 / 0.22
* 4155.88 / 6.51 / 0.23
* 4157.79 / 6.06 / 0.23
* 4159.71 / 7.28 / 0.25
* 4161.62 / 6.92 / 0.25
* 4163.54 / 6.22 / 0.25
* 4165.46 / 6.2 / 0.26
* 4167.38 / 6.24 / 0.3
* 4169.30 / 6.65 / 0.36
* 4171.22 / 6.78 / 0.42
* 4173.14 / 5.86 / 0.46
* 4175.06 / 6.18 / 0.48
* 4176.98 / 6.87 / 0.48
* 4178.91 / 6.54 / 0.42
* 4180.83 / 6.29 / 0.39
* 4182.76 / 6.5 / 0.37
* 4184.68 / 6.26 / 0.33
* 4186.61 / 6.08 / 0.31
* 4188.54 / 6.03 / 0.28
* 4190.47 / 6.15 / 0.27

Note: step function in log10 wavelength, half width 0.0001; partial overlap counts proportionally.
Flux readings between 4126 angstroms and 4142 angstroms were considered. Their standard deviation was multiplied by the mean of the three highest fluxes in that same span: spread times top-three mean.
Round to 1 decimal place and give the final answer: 0.6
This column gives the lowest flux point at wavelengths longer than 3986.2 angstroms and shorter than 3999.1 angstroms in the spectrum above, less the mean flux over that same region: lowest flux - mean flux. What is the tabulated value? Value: -0.39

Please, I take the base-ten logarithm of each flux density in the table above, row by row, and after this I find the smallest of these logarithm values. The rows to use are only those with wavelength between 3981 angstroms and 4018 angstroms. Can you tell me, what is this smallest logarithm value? 0.80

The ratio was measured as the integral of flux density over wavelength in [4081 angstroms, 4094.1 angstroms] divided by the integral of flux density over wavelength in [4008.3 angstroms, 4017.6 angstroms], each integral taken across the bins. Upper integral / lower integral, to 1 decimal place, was 1.3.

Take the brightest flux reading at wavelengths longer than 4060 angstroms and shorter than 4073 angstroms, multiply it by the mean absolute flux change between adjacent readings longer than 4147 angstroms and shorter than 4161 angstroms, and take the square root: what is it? 1.80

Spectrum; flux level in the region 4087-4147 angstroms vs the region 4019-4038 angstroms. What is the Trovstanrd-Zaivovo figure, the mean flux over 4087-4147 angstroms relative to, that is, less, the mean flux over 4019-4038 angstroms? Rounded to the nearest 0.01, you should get -0.26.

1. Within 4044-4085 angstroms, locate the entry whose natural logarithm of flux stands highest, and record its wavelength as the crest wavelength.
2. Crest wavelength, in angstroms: 4068.77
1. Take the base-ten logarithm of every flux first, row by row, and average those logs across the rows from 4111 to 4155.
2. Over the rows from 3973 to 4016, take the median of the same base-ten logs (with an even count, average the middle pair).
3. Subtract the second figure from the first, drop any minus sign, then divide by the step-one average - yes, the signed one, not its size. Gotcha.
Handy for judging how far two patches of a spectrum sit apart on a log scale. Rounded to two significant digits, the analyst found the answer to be 0.039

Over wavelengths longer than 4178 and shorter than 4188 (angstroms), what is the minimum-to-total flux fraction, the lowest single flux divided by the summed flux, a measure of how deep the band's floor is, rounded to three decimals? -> 0.192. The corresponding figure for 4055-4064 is 0.190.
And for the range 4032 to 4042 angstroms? 0.192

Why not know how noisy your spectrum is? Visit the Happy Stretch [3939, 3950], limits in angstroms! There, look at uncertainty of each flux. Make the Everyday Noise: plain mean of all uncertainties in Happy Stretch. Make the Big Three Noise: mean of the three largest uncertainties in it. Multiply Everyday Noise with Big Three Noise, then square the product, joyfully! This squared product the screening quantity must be 0.0045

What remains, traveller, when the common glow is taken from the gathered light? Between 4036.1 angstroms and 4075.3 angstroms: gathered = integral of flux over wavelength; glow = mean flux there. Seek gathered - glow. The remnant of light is 261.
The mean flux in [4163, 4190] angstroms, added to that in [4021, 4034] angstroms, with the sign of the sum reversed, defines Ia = -12.9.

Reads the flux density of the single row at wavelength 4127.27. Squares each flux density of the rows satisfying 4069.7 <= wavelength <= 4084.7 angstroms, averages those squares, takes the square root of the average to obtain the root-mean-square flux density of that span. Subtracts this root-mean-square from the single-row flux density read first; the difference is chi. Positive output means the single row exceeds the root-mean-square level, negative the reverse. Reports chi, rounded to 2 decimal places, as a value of -0.21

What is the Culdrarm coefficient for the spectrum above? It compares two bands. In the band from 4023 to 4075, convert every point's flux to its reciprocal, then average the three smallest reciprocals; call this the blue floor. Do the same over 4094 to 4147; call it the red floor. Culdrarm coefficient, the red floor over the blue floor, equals 0.77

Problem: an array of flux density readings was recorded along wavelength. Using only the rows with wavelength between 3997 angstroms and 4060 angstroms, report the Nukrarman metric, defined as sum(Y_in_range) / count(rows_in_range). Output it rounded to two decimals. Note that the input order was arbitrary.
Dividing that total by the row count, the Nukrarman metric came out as 6.77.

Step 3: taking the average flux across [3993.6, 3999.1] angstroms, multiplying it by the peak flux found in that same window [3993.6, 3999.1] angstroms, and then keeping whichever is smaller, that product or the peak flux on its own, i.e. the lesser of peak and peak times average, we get 6.94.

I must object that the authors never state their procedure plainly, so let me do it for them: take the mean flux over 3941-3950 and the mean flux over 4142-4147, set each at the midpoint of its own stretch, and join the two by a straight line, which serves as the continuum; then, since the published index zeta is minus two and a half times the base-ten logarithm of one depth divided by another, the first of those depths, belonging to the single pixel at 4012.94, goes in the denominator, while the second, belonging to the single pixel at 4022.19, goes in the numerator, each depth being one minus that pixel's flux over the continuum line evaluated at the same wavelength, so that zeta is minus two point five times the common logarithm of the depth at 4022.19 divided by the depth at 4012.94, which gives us -0.1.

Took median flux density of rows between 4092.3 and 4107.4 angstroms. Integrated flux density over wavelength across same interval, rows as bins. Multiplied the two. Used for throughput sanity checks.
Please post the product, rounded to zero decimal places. 622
